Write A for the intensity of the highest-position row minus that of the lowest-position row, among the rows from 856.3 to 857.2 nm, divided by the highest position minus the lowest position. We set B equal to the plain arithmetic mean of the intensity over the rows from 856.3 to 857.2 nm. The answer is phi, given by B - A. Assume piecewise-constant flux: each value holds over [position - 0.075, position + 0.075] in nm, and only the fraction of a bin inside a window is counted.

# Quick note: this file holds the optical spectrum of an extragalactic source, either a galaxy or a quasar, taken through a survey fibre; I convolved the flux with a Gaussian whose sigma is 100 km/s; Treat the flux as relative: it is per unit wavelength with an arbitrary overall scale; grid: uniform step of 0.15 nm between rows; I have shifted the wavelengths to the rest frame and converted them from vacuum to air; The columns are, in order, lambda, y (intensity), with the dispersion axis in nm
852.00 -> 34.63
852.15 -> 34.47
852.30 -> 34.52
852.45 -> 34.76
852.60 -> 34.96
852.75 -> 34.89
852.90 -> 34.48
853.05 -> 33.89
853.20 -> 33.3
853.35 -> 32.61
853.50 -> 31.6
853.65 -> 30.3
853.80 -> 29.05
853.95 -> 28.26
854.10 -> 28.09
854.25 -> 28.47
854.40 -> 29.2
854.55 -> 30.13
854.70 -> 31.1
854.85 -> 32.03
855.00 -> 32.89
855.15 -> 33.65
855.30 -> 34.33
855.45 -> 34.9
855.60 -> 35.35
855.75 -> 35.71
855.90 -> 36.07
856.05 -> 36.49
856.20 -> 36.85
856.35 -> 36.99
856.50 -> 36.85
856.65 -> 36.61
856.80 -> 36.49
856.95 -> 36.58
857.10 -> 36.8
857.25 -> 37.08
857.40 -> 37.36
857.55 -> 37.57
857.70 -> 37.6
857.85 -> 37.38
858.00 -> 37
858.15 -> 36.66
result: 37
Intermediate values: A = 0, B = 36.7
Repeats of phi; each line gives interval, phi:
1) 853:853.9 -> 38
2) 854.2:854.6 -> 24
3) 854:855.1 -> 25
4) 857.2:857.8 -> 36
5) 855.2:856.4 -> 33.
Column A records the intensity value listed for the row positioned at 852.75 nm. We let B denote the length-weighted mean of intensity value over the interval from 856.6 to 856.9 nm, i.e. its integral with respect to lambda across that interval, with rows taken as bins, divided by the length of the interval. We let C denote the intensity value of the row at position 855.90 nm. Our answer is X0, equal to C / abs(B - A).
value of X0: 22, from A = 34.89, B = 36.5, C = 36.07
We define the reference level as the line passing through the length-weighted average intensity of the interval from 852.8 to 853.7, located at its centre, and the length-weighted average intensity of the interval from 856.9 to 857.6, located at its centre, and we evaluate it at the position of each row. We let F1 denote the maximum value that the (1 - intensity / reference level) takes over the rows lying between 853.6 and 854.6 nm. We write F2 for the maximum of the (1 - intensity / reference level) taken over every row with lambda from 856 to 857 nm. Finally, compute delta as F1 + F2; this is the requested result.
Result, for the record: 0.17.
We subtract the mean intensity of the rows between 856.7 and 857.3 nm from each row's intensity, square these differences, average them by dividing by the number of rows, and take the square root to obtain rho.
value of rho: 0.2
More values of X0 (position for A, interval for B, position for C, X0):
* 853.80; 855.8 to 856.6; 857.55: 5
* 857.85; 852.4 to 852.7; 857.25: 15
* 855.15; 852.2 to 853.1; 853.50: 33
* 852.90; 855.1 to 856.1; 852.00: 47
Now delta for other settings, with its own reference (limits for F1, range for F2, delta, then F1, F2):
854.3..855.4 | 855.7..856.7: 0.14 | 0.14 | 0.00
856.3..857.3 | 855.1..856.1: 0.04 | 0.00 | 0.03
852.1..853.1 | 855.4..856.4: -0.03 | -0.04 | 0.01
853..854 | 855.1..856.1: 0.19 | 0.16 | 0.03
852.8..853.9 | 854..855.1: 0.30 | 0.13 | 0.17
